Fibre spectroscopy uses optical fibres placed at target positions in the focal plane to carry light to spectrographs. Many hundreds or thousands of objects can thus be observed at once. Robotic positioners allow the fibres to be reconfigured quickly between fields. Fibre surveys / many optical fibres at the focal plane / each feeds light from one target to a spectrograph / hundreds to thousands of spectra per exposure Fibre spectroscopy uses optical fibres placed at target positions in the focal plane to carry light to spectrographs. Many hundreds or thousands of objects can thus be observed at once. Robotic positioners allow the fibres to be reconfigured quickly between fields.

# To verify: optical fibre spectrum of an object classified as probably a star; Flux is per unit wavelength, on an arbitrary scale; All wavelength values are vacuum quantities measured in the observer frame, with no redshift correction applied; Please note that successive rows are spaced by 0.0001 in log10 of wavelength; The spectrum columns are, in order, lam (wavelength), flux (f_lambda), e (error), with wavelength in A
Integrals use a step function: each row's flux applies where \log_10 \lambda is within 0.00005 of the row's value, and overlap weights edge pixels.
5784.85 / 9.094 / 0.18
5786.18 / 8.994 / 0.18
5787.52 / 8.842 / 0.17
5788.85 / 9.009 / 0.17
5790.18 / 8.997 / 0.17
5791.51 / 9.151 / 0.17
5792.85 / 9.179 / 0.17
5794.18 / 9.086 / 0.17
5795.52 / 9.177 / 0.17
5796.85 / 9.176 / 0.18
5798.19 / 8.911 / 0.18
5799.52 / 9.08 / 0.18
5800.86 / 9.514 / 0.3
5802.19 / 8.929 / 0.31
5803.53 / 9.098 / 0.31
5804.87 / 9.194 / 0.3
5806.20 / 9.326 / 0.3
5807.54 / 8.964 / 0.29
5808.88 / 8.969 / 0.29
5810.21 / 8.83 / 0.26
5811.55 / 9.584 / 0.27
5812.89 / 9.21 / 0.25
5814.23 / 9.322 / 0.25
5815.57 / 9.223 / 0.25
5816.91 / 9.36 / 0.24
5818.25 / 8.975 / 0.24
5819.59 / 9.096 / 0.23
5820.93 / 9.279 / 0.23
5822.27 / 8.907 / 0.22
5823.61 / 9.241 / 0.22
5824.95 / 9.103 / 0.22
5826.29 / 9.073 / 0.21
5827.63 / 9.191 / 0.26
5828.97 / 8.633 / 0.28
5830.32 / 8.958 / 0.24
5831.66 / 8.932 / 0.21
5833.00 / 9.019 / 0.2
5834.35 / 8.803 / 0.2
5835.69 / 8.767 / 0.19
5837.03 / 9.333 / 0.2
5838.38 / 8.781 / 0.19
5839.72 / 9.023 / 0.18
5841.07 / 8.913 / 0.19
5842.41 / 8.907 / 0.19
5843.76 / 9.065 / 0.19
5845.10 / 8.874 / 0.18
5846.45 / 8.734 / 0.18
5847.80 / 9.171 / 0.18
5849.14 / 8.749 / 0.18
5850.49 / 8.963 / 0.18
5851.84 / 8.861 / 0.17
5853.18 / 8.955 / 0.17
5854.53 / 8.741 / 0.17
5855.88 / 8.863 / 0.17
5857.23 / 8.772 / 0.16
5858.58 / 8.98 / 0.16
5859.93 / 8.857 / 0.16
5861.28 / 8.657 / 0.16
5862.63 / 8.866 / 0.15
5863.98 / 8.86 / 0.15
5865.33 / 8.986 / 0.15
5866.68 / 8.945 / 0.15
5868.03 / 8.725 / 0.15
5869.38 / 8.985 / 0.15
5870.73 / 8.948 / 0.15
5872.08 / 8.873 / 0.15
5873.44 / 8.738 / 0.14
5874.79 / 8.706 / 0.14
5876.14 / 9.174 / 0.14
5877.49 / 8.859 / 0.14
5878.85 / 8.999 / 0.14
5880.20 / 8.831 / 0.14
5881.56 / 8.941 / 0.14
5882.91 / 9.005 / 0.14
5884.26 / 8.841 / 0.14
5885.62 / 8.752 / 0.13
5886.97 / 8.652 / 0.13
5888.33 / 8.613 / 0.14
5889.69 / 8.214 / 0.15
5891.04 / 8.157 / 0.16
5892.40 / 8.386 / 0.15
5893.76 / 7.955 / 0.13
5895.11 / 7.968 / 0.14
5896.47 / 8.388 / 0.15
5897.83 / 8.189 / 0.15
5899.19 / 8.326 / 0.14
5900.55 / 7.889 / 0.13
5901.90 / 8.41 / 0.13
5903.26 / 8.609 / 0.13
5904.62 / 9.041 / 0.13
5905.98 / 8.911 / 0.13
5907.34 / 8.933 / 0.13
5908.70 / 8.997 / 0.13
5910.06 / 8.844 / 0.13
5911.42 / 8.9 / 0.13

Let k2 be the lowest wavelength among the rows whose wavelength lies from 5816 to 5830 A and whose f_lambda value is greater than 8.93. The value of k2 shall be 5816.91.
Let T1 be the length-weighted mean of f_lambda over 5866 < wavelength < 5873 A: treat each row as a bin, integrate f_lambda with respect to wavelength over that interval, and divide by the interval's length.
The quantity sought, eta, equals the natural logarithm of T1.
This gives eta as 2.18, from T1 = 8.89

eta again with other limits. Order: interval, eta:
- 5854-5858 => 2.17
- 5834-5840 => 2.19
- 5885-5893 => 2.14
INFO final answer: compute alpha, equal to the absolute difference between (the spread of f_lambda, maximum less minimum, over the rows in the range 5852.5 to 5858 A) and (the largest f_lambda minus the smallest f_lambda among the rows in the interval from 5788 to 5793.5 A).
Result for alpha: 0.03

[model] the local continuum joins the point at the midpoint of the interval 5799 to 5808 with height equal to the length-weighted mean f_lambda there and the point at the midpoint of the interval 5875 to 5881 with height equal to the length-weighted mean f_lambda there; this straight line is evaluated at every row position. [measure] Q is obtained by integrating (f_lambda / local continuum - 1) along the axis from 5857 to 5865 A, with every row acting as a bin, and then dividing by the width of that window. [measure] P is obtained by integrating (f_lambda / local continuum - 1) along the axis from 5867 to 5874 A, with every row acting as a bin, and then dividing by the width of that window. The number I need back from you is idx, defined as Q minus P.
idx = -0.005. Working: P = -0.012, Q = -0.0166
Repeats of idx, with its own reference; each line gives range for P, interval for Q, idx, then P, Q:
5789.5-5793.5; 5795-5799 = -0.001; -0.010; -0.0105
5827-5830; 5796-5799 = 0.005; -0.019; -0.0137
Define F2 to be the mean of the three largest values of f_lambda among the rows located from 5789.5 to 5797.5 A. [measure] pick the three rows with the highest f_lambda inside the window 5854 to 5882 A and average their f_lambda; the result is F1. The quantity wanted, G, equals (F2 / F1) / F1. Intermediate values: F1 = 9.1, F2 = 9.2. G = 0.112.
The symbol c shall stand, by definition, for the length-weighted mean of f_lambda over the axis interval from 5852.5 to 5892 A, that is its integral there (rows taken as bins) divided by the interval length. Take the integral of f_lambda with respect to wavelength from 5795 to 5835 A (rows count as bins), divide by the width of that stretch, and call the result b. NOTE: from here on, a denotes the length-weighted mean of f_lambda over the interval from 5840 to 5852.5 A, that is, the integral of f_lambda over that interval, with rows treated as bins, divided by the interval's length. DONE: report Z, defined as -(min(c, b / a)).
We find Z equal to -1.02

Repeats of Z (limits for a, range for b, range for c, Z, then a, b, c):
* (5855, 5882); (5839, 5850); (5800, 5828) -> -1.01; 8.87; 8.93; 9.16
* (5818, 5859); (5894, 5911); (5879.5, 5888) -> -0.95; 8.96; 8.54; 8.83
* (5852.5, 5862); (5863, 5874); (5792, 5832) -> -1.01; 8.83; 8.88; 9.12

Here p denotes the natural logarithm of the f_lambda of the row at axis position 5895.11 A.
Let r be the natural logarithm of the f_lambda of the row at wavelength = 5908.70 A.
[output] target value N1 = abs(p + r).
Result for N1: 4.27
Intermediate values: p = 2.08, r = 2.20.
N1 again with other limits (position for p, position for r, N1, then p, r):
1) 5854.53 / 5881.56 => 4.36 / 2.17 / 2.19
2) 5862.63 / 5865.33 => 4.38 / 2.18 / 2.20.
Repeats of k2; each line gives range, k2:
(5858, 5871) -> 5858.58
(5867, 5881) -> 5869.38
